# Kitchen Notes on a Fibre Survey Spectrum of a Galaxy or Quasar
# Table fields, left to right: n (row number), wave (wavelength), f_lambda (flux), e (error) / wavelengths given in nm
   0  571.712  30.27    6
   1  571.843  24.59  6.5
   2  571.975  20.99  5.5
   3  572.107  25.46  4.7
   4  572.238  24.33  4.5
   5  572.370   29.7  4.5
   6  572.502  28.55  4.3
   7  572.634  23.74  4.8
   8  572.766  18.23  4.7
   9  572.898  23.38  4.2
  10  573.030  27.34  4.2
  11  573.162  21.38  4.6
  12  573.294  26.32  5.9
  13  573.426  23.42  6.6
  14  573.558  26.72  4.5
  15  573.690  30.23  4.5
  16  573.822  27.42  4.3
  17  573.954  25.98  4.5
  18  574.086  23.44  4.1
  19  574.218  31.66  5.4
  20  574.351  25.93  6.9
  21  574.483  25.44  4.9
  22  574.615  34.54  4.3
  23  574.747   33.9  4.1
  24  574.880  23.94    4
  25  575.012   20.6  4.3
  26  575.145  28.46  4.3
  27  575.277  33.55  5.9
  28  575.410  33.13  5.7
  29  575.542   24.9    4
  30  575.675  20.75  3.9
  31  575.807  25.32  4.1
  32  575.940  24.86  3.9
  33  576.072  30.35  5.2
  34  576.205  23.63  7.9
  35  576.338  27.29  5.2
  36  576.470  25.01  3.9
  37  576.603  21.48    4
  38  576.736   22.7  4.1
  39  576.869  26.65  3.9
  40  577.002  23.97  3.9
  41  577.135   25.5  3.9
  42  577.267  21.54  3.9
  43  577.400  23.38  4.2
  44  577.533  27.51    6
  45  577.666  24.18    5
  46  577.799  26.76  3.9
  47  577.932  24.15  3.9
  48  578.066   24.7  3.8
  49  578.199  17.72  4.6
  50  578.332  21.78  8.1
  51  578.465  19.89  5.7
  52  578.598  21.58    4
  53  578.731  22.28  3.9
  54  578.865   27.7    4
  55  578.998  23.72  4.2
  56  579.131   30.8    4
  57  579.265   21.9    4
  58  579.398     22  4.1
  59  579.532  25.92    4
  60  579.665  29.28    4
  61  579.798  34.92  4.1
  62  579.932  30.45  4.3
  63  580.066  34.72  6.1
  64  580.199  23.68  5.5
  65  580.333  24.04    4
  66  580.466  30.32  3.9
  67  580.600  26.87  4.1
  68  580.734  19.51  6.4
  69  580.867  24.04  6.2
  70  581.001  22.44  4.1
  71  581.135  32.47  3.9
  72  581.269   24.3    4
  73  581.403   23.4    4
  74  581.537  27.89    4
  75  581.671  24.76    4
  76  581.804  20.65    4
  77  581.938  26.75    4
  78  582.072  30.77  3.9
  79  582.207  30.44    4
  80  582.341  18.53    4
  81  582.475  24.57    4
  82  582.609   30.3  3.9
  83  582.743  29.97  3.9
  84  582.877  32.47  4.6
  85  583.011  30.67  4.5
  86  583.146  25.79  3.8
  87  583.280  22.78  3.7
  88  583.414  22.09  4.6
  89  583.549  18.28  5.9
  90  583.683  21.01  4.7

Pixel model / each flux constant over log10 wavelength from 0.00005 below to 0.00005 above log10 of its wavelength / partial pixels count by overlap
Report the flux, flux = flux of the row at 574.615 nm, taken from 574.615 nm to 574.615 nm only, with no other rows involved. 34.54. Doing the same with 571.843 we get 24.59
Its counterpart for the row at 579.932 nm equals 30.45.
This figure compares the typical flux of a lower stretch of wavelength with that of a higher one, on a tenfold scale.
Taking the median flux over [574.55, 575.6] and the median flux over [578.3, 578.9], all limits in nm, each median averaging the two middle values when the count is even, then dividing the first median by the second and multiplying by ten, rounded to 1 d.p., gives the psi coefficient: 14.1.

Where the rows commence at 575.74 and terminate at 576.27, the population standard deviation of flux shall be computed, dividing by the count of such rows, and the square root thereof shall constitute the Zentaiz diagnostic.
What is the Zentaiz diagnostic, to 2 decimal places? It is 1.60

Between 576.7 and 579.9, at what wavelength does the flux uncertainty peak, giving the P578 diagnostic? 578.332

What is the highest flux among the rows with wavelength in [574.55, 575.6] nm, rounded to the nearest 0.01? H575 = 34.54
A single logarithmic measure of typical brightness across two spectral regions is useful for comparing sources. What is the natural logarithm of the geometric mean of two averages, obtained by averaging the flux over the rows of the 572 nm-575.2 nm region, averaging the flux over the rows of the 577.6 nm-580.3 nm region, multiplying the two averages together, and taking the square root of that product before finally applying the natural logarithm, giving 3.25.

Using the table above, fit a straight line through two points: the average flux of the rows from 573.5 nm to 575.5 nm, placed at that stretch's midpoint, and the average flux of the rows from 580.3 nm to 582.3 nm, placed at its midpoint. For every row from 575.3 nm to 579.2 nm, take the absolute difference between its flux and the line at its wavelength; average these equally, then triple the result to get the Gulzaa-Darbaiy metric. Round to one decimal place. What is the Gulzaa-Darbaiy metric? 10.9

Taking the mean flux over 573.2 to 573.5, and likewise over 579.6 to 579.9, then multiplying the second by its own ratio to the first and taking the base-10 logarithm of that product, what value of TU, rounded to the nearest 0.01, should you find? 1.62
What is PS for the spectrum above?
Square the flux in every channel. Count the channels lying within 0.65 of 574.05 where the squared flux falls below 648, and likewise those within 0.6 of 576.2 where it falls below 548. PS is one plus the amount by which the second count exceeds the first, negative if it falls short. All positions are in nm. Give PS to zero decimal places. 1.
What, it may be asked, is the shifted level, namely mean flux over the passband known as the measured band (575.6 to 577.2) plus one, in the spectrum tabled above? 25.8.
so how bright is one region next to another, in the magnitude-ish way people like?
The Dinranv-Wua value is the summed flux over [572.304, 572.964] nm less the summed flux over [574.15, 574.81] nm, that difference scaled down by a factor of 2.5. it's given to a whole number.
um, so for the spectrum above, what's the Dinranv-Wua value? -11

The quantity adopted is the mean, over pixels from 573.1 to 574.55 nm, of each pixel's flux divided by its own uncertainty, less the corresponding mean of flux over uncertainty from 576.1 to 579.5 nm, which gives -0.2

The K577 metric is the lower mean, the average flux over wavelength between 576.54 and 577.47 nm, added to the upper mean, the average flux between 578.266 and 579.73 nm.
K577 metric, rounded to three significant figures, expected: 47.9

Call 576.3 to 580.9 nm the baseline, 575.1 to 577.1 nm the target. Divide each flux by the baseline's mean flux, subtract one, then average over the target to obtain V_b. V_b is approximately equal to 0.04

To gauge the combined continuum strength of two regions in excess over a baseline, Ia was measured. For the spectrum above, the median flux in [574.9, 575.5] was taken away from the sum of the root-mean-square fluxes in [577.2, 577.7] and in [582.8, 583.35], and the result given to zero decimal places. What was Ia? 22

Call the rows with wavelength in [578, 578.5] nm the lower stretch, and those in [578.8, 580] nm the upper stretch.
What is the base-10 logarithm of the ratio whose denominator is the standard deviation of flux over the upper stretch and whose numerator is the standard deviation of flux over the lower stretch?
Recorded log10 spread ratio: -0.2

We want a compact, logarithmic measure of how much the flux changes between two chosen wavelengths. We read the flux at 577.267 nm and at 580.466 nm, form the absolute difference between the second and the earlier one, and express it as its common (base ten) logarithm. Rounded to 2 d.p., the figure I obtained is 0.94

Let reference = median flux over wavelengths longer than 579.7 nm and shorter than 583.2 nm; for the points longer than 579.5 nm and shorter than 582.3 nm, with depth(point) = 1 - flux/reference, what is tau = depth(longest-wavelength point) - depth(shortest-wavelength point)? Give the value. -0.17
